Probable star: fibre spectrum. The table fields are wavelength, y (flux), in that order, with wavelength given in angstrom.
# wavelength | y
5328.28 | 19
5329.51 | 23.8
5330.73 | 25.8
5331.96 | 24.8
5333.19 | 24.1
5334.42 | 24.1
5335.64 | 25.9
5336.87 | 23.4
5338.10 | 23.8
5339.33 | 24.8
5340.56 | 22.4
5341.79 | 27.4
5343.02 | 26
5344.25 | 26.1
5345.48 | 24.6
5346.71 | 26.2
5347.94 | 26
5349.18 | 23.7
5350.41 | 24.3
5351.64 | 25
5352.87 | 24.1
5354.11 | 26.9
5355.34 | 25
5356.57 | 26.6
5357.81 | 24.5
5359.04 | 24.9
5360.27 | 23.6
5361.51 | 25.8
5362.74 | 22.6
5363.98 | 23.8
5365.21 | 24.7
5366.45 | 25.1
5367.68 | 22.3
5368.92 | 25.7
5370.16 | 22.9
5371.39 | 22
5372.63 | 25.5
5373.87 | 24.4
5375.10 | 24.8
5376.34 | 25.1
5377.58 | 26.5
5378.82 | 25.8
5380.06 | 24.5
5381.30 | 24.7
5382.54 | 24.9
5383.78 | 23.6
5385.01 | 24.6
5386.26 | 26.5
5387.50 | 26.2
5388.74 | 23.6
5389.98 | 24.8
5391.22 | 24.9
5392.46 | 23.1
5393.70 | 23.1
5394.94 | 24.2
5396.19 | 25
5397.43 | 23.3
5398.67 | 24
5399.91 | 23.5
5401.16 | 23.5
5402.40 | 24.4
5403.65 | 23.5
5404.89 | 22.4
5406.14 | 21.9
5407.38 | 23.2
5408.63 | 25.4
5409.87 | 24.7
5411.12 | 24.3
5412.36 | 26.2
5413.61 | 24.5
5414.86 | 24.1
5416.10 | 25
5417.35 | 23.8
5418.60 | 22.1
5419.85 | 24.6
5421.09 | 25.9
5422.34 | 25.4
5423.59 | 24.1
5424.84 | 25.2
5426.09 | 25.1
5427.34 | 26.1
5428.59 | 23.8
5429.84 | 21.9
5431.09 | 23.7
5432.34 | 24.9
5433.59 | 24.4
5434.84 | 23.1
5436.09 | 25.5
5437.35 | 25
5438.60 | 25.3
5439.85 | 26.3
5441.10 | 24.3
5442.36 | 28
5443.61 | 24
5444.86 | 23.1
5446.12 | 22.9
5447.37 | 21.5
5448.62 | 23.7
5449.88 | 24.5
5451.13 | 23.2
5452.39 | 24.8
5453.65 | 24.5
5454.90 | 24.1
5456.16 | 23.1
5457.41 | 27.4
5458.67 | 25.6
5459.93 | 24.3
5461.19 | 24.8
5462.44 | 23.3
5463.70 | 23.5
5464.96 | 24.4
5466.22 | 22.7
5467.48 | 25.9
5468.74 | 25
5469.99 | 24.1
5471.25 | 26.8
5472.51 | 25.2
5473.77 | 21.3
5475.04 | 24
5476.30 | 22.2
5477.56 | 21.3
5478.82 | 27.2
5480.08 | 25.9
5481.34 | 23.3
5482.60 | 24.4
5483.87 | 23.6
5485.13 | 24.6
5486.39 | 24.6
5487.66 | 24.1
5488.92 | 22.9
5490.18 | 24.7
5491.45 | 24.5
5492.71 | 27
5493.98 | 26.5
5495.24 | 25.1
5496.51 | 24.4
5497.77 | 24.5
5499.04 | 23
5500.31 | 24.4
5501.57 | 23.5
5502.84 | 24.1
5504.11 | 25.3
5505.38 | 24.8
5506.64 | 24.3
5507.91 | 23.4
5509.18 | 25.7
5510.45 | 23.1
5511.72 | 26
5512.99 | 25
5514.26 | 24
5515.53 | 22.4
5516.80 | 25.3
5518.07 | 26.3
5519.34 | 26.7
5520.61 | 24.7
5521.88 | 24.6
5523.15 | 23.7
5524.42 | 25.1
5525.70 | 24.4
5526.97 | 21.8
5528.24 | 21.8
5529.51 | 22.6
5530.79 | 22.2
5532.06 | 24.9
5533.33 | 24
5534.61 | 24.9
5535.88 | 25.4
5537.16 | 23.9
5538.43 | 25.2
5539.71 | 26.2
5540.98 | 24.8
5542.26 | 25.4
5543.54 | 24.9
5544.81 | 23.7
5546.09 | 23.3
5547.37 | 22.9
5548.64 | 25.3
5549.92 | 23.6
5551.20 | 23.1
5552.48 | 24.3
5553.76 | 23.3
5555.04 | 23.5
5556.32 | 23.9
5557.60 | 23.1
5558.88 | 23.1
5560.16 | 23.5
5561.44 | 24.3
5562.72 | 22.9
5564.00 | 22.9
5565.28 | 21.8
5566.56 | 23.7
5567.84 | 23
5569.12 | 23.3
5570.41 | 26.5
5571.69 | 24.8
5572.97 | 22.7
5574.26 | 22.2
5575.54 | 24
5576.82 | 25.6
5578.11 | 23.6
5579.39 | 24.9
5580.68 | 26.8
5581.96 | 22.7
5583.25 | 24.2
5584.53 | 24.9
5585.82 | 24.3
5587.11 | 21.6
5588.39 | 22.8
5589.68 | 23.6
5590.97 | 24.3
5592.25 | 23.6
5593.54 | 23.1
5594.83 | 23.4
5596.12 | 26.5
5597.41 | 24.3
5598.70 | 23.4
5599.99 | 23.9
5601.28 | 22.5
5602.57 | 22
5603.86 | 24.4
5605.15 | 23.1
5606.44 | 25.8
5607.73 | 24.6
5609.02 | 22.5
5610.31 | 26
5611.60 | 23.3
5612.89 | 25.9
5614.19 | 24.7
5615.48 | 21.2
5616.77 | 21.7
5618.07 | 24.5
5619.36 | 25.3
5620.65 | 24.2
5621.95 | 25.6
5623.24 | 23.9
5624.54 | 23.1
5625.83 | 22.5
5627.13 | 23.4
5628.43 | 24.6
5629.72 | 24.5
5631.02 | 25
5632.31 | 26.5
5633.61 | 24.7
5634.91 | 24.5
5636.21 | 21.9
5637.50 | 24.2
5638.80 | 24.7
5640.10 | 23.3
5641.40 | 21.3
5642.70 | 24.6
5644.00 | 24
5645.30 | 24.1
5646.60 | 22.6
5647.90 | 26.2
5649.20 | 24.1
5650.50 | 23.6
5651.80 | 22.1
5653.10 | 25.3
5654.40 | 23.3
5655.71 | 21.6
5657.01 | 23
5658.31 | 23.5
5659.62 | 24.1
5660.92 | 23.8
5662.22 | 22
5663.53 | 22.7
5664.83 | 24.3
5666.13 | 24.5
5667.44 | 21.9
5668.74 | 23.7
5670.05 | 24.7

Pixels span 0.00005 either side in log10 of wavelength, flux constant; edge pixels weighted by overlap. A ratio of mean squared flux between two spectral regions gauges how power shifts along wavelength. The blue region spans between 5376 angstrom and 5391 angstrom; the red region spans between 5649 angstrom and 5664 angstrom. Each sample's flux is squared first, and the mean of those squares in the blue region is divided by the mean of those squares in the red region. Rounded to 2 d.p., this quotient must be 1.16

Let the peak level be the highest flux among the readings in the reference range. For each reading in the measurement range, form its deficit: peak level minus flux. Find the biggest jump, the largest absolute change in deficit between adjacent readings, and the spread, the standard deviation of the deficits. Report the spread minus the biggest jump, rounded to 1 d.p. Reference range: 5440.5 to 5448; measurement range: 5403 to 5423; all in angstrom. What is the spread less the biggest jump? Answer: -1.2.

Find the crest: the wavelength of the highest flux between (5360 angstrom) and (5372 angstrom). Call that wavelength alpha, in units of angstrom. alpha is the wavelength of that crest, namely 5361.51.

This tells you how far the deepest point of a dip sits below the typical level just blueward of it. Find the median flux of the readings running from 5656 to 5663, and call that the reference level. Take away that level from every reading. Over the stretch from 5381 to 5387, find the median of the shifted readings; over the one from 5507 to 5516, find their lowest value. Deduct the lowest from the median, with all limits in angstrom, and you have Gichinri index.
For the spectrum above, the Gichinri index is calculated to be 2.3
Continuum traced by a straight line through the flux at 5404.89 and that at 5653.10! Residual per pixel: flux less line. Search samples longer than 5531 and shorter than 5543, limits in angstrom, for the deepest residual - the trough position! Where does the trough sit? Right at 5537.16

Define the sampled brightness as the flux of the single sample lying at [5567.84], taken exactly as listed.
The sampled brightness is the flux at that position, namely 23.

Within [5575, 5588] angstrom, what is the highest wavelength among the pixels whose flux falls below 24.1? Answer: 5587.11 angstrom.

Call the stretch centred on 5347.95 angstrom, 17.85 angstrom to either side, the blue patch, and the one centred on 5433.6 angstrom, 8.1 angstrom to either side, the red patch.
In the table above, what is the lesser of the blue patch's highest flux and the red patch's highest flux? 26.3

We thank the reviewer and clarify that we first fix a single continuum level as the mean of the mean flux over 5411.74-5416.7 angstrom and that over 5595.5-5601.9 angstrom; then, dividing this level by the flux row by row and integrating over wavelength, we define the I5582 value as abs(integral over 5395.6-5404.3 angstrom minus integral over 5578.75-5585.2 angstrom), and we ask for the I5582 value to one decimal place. 2.5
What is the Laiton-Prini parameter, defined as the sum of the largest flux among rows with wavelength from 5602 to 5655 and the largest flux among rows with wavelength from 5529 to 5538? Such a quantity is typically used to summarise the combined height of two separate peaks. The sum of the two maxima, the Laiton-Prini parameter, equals 51.9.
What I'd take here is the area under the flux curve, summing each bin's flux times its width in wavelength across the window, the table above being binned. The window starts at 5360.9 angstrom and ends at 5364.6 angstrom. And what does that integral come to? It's 89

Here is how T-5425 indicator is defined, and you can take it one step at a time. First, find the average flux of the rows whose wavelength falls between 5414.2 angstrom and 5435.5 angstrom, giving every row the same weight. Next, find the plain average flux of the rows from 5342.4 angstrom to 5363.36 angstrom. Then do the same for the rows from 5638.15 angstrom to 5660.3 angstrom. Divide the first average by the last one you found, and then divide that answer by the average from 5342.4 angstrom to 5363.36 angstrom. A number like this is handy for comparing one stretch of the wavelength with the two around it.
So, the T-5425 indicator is 0.0411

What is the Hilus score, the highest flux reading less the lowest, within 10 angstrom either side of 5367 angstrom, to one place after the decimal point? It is 3.8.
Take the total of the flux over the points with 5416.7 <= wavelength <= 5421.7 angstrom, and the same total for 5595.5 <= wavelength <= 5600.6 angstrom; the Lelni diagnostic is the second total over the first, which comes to 1.02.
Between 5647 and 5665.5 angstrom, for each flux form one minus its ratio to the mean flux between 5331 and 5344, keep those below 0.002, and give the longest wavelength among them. 5653.10 angstrom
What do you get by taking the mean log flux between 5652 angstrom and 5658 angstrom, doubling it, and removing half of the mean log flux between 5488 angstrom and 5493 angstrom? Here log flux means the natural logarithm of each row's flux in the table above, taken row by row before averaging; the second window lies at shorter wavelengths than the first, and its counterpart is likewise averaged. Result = 4.69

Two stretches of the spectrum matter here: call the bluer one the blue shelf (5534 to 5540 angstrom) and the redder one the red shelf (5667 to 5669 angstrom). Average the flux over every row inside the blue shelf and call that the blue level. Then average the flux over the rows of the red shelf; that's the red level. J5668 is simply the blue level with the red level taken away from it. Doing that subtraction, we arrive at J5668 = 2.3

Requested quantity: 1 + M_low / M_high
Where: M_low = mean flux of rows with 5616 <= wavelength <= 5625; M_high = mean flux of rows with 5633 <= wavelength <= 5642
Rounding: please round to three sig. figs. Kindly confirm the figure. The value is 2.02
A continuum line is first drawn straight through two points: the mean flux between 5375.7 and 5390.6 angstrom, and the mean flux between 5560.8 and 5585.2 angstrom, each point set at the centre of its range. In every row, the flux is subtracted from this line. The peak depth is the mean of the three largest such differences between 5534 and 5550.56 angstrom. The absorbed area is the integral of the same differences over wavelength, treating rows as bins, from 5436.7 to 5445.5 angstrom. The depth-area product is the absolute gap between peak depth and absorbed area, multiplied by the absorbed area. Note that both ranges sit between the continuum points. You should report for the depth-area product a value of -17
